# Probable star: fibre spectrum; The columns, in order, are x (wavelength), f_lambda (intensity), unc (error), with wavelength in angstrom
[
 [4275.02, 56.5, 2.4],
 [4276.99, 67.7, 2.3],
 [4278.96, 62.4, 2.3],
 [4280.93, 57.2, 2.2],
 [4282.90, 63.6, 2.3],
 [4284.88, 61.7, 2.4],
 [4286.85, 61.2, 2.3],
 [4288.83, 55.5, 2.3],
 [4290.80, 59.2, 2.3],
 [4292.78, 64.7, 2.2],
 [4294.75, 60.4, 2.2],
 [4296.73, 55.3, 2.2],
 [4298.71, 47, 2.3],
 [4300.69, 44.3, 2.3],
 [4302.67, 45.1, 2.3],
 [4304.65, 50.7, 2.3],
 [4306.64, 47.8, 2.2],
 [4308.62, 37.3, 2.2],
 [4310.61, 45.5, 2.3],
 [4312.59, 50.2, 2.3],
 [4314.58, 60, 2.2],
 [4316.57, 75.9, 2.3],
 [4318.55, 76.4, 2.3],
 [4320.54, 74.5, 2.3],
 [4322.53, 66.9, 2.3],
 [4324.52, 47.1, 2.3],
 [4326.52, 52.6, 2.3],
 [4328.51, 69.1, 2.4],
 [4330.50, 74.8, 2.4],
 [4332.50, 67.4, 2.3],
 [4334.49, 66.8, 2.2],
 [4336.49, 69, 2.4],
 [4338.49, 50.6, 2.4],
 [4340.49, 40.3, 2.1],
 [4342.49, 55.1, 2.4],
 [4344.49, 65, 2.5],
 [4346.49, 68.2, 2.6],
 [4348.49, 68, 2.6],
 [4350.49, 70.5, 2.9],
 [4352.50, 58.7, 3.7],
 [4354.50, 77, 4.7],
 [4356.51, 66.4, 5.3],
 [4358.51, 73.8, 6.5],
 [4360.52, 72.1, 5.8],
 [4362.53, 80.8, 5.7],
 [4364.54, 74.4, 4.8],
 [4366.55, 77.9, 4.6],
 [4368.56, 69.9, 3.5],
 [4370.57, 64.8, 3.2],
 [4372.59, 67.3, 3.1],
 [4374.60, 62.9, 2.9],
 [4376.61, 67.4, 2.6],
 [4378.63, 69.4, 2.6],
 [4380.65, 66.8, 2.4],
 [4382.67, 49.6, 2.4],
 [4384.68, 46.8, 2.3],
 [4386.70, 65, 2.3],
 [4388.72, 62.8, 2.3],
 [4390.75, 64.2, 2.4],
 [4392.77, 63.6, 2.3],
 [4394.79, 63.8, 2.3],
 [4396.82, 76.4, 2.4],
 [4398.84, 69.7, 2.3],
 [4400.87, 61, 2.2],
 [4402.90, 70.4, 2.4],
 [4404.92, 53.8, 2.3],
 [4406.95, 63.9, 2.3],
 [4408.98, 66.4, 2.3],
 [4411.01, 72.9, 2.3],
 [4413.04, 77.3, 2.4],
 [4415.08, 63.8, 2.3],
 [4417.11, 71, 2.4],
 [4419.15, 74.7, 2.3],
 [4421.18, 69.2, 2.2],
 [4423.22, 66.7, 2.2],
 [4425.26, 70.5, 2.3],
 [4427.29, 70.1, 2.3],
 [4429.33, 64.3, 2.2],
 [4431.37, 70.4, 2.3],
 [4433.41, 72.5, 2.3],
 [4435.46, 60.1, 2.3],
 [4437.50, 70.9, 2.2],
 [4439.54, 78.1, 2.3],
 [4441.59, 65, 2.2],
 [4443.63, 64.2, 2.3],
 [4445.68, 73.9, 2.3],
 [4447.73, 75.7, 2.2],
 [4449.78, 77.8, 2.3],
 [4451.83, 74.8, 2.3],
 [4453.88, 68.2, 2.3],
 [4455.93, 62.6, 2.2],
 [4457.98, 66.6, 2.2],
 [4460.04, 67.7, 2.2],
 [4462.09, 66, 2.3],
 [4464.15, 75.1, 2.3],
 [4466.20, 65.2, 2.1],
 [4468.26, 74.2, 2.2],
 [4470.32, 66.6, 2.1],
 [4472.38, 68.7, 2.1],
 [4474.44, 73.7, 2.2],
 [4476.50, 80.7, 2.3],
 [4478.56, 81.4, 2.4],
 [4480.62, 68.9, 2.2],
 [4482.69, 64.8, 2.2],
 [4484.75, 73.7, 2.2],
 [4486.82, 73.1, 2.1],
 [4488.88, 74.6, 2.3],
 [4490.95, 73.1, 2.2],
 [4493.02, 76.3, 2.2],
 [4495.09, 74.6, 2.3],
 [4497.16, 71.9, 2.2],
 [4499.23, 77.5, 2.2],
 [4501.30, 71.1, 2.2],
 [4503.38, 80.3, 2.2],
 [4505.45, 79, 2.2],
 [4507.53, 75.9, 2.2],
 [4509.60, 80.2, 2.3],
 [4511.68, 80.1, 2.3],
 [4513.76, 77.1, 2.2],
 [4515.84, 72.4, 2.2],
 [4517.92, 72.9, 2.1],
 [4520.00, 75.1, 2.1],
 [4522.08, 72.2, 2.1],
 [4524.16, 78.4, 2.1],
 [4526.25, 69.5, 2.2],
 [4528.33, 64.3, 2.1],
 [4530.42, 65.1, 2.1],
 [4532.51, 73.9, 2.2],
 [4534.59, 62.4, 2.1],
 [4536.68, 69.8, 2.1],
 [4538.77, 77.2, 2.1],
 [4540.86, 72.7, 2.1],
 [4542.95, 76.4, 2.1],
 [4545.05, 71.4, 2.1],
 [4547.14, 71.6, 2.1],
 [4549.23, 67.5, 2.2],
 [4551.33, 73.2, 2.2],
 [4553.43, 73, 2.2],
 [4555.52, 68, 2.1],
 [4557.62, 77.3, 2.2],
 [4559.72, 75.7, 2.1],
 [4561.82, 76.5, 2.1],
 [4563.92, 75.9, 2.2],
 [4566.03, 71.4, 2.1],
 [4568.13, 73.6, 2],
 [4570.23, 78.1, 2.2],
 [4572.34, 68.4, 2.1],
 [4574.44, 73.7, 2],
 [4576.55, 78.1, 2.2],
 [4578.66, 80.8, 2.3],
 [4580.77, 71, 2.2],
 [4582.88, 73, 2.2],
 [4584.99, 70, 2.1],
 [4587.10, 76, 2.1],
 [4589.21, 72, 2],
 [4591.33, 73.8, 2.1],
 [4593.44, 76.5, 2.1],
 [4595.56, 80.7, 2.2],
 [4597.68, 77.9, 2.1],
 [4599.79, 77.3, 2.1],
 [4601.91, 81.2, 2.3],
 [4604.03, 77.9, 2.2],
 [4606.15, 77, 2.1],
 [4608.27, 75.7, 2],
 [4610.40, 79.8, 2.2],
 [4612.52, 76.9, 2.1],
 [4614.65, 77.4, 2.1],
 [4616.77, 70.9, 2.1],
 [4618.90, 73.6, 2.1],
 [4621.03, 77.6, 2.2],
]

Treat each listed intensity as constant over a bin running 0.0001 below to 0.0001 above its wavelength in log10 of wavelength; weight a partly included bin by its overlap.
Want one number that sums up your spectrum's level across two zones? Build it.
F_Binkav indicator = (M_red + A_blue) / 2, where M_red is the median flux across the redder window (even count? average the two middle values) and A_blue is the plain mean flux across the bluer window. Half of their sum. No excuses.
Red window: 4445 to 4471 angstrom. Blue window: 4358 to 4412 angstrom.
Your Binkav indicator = 67.4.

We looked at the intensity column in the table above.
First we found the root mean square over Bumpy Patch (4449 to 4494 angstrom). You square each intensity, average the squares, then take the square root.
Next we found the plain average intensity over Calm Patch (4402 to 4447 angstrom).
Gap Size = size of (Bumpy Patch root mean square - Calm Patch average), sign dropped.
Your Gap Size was 3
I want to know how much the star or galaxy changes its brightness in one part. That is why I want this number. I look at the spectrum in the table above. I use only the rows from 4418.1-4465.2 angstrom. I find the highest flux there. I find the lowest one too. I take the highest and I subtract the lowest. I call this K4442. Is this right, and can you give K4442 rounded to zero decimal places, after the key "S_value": 18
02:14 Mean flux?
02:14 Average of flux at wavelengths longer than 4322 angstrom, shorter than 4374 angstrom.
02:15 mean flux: 65.9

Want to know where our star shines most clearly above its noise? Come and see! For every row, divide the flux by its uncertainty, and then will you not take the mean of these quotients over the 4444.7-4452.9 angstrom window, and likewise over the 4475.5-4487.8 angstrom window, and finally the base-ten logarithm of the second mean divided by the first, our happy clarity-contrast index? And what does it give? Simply 0.00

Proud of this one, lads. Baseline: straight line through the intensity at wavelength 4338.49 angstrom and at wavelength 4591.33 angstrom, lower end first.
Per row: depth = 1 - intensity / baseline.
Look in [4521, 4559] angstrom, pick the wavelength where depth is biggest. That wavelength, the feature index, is 4534.59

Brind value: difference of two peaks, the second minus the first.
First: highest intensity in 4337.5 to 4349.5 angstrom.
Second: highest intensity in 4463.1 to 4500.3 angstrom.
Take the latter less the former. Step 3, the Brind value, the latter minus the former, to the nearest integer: 13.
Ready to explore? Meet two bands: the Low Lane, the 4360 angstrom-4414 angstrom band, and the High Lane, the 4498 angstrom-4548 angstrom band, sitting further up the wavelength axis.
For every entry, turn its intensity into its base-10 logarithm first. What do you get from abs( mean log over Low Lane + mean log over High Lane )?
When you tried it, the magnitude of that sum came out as 3.69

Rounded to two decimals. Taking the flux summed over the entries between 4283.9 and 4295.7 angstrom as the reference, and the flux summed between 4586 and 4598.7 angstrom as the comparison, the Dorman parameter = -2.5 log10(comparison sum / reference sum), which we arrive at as -0.25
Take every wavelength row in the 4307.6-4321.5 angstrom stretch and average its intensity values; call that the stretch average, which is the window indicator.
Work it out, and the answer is 60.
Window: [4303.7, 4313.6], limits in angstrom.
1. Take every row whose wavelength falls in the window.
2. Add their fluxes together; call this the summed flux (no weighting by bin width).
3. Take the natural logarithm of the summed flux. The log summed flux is 5.44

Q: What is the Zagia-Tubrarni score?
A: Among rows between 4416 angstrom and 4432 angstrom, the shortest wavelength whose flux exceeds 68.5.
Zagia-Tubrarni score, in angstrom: 4417.11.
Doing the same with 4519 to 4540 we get 4520.00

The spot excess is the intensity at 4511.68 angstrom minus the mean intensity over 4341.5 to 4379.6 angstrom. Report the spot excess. 11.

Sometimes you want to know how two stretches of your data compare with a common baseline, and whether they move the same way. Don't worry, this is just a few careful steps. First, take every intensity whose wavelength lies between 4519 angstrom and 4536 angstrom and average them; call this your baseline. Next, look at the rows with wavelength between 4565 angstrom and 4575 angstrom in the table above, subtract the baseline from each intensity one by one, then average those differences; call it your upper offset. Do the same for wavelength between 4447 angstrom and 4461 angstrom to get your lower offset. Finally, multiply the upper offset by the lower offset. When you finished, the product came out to 1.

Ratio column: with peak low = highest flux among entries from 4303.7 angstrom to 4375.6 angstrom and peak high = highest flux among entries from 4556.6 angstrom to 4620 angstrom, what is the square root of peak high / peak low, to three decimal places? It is 1.002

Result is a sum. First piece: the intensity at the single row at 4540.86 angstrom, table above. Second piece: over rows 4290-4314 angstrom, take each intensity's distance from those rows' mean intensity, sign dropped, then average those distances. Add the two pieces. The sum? 79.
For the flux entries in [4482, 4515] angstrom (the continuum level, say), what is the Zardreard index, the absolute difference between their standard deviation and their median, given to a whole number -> 71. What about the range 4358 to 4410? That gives 59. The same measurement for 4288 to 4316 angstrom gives 43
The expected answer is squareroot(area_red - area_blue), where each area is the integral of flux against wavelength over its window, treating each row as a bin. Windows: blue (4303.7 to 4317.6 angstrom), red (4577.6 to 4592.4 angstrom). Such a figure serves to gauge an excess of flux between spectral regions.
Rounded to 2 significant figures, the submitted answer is 19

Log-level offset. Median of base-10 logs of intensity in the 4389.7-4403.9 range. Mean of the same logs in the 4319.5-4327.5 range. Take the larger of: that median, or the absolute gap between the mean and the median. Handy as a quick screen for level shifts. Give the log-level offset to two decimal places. 1.81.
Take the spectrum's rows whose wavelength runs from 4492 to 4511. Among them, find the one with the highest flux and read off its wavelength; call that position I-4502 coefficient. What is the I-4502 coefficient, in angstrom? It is 4503.38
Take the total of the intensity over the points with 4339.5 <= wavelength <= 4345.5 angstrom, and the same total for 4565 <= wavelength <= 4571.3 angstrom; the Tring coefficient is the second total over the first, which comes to 1.39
